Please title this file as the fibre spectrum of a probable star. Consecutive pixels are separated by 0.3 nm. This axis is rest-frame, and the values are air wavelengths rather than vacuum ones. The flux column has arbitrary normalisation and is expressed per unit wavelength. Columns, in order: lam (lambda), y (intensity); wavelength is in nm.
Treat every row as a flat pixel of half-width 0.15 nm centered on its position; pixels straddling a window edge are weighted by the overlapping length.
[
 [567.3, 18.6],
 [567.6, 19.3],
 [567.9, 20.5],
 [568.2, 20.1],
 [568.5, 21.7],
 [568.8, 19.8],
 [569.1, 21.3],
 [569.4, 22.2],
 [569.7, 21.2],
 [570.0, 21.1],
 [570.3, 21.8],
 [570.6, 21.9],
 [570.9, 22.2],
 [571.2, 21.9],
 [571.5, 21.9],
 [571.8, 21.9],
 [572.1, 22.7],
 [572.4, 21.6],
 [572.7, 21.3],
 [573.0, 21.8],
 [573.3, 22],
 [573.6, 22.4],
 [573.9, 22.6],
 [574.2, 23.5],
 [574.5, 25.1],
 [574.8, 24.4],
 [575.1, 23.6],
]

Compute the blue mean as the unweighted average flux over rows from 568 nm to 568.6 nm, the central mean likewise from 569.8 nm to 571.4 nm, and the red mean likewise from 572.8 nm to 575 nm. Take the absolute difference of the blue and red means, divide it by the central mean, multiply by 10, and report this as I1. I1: 1.0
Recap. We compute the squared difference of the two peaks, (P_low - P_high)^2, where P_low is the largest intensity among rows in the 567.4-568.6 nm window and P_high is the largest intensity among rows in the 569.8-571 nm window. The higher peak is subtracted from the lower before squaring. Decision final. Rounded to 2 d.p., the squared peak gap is 0.25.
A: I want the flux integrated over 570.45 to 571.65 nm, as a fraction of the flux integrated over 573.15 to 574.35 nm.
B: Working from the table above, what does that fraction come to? 0.97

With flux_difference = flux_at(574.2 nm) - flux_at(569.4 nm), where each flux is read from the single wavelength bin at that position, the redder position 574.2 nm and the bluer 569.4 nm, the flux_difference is 1.30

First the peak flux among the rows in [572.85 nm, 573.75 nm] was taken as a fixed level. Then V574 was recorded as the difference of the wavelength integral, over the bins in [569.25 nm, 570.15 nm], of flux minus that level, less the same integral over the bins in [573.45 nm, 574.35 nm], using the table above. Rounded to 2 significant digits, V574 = -1.2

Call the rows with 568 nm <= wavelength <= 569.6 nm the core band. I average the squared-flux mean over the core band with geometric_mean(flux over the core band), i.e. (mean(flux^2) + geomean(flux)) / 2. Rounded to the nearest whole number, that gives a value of 232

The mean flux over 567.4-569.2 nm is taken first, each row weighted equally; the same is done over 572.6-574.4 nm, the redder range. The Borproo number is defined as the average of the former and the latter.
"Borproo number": 21.4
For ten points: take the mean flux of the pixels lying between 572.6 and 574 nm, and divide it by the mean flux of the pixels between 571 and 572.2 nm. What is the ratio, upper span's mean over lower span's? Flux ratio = 1.00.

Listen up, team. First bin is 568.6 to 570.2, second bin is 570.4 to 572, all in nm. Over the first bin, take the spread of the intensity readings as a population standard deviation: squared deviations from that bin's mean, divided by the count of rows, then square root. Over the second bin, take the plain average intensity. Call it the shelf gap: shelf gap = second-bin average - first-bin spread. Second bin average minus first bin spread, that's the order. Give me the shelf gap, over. 21.2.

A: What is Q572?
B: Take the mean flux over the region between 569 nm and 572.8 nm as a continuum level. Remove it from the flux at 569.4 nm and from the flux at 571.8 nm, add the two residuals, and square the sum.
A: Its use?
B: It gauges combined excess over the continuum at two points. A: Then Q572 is 0.3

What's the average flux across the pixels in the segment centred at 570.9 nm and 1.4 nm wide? 21.9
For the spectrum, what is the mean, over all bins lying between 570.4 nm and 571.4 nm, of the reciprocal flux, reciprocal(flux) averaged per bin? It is 0.0455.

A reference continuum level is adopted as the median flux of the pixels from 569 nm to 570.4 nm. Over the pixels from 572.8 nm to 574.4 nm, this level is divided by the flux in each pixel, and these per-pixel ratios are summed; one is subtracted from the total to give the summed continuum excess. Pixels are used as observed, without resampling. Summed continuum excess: 3.7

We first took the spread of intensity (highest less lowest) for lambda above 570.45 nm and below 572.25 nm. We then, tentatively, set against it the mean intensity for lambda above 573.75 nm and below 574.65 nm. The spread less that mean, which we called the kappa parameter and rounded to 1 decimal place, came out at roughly -22.9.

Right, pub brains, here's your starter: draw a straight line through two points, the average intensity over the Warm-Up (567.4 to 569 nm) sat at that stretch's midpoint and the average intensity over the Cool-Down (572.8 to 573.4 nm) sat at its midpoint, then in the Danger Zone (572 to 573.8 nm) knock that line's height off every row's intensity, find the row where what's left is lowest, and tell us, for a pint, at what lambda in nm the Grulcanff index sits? 572.7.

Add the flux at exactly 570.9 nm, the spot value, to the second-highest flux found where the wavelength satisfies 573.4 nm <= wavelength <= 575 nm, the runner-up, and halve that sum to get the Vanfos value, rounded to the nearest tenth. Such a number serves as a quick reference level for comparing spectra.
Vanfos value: 23.3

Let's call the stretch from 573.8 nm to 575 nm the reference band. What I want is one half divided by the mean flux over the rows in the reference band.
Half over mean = 0.0209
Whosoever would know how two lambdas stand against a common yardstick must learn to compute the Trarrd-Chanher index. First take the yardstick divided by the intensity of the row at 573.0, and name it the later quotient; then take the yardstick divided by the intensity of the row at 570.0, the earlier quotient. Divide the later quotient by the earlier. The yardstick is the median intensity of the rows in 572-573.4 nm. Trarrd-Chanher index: 0.97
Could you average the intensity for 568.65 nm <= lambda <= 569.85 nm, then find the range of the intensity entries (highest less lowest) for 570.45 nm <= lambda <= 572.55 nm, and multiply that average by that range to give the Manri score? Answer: 23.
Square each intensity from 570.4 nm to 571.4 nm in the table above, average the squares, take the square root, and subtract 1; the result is 21.0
